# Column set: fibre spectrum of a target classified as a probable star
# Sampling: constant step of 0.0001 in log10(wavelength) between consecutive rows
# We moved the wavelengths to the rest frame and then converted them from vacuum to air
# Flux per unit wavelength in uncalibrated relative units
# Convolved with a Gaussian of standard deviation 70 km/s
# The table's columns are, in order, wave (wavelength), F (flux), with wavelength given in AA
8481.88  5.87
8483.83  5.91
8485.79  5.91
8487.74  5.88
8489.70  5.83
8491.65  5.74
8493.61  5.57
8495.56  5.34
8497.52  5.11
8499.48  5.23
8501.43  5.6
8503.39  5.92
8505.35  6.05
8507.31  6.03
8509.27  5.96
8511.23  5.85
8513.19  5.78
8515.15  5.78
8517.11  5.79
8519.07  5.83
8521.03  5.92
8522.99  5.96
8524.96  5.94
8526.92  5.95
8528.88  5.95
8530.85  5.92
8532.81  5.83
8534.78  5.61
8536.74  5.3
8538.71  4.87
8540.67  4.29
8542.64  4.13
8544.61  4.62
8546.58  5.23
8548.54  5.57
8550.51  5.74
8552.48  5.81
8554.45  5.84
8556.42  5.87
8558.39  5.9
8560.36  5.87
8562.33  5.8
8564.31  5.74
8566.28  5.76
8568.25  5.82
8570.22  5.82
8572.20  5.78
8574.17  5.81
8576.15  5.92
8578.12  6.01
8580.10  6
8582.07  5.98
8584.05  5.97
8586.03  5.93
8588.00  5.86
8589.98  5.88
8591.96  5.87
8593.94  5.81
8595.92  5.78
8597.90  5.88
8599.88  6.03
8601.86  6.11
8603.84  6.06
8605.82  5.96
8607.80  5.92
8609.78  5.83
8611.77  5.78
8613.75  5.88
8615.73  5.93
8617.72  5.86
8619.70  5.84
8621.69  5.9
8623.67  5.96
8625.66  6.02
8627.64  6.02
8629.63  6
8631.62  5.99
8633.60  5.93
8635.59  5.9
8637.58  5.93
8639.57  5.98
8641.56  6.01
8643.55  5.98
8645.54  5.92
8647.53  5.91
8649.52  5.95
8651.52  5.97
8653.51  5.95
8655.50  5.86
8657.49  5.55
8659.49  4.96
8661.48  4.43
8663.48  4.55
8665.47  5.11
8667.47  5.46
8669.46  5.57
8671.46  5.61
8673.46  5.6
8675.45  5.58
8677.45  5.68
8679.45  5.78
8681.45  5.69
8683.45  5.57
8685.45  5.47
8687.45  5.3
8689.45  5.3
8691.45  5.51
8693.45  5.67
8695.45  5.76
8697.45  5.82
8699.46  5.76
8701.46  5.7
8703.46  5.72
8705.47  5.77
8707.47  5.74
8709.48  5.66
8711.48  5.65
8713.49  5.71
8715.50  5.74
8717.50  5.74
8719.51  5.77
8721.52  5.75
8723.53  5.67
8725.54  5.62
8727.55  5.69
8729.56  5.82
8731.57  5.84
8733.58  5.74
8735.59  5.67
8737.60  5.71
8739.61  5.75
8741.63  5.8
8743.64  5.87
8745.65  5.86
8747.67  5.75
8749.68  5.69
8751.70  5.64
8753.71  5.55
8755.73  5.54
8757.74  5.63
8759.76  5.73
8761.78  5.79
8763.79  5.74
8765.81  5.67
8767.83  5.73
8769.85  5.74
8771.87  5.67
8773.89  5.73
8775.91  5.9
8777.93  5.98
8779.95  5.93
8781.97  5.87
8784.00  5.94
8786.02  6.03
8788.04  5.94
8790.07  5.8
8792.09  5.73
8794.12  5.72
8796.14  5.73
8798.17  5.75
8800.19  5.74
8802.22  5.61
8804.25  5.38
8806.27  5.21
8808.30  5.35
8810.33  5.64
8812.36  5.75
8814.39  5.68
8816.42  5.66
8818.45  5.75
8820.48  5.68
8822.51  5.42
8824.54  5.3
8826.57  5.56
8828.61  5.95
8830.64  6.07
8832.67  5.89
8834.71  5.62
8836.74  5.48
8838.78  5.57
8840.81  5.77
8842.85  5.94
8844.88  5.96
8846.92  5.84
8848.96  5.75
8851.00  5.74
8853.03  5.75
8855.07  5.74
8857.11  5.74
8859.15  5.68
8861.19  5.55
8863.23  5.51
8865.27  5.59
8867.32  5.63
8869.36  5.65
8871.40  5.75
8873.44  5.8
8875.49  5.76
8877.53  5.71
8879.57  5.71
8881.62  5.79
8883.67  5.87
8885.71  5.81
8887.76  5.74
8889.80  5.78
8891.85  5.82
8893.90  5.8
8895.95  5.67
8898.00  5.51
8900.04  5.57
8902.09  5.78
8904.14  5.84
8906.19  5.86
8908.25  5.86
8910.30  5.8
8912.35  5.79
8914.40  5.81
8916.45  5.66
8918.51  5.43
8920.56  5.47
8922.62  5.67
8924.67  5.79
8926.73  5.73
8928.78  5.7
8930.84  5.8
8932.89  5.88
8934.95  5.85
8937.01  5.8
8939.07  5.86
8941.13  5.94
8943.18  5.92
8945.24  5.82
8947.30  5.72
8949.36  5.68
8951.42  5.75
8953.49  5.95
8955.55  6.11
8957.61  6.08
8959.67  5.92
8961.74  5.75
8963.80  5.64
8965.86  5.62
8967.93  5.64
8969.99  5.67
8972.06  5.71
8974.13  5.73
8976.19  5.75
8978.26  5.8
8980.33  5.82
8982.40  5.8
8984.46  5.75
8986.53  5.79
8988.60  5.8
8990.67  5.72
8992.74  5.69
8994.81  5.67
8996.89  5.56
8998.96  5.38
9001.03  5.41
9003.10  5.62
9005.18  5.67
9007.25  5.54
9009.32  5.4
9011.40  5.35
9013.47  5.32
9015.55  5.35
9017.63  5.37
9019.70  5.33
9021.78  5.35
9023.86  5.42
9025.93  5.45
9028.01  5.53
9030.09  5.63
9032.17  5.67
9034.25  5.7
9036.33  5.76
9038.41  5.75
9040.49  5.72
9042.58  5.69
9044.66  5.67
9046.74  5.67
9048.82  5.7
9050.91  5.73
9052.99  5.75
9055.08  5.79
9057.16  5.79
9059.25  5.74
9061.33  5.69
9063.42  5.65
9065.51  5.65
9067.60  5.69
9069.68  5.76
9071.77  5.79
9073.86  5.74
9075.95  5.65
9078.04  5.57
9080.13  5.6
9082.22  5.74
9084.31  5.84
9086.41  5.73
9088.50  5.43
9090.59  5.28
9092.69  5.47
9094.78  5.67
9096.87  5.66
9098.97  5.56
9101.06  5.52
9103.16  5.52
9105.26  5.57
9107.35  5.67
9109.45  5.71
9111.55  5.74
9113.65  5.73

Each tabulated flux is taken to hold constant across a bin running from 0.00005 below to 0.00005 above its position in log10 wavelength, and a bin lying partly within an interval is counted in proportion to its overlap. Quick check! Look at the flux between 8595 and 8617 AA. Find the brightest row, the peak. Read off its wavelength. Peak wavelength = 8601.86 AA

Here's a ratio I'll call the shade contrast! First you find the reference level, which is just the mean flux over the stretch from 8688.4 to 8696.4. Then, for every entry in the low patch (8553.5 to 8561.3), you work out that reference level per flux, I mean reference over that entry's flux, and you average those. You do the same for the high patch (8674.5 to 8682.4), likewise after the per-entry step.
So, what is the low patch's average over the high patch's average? 0.97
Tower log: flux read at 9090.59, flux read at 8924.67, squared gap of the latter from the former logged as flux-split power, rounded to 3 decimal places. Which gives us 0.260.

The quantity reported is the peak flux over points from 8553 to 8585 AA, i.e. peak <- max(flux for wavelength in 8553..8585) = 6.01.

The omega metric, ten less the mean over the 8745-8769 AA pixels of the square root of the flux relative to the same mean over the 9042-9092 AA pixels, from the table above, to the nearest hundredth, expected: 9.00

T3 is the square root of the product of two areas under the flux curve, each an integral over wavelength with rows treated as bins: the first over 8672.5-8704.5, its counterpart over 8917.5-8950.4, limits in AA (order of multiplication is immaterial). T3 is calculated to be 185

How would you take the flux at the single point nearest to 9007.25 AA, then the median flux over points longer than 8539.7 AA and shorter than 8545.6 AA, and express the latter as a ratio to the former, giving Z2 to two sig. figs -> 0.77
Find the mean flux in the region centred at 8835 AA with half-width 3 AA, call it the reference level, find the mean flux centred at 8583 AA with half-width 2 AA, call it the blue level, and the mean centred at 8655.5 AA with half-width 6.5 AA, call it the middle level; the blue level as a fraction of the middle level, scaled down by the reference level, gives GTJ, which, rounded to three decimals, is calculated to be 0.191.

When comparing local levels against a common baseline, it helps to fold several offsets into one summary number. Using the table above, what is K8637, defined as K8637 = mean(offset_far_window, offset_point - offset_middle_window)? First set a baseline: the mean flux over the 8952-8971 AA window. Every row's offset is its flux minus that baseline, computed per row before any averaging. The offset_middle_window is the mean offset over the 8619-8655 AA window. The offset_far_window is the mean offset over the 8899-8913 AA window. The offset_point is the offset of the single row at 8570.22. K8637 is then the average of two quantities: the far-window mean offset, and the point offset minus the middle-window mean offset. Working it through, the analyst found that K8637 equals -0.08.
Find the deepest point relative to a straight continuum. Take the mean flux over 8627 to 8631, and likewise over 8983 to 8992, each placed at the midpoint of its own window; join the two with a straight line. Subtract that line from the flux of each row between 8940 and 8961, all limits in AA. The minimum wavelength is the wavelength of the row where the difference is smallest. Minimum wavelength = 8949.36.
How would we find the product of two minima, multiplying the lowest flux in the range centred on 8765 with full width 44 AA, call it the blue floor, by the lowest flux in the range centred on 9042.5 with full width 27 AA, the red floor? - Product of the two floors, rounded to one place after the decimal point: 31.2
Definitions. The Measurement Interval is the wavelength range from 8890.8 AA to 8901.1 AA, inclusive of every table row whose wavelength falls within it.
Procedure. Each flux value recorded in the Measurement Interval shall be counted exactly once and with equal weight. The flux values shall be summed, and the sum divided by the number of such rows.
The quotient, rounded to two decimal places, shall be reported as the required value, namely 5.67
